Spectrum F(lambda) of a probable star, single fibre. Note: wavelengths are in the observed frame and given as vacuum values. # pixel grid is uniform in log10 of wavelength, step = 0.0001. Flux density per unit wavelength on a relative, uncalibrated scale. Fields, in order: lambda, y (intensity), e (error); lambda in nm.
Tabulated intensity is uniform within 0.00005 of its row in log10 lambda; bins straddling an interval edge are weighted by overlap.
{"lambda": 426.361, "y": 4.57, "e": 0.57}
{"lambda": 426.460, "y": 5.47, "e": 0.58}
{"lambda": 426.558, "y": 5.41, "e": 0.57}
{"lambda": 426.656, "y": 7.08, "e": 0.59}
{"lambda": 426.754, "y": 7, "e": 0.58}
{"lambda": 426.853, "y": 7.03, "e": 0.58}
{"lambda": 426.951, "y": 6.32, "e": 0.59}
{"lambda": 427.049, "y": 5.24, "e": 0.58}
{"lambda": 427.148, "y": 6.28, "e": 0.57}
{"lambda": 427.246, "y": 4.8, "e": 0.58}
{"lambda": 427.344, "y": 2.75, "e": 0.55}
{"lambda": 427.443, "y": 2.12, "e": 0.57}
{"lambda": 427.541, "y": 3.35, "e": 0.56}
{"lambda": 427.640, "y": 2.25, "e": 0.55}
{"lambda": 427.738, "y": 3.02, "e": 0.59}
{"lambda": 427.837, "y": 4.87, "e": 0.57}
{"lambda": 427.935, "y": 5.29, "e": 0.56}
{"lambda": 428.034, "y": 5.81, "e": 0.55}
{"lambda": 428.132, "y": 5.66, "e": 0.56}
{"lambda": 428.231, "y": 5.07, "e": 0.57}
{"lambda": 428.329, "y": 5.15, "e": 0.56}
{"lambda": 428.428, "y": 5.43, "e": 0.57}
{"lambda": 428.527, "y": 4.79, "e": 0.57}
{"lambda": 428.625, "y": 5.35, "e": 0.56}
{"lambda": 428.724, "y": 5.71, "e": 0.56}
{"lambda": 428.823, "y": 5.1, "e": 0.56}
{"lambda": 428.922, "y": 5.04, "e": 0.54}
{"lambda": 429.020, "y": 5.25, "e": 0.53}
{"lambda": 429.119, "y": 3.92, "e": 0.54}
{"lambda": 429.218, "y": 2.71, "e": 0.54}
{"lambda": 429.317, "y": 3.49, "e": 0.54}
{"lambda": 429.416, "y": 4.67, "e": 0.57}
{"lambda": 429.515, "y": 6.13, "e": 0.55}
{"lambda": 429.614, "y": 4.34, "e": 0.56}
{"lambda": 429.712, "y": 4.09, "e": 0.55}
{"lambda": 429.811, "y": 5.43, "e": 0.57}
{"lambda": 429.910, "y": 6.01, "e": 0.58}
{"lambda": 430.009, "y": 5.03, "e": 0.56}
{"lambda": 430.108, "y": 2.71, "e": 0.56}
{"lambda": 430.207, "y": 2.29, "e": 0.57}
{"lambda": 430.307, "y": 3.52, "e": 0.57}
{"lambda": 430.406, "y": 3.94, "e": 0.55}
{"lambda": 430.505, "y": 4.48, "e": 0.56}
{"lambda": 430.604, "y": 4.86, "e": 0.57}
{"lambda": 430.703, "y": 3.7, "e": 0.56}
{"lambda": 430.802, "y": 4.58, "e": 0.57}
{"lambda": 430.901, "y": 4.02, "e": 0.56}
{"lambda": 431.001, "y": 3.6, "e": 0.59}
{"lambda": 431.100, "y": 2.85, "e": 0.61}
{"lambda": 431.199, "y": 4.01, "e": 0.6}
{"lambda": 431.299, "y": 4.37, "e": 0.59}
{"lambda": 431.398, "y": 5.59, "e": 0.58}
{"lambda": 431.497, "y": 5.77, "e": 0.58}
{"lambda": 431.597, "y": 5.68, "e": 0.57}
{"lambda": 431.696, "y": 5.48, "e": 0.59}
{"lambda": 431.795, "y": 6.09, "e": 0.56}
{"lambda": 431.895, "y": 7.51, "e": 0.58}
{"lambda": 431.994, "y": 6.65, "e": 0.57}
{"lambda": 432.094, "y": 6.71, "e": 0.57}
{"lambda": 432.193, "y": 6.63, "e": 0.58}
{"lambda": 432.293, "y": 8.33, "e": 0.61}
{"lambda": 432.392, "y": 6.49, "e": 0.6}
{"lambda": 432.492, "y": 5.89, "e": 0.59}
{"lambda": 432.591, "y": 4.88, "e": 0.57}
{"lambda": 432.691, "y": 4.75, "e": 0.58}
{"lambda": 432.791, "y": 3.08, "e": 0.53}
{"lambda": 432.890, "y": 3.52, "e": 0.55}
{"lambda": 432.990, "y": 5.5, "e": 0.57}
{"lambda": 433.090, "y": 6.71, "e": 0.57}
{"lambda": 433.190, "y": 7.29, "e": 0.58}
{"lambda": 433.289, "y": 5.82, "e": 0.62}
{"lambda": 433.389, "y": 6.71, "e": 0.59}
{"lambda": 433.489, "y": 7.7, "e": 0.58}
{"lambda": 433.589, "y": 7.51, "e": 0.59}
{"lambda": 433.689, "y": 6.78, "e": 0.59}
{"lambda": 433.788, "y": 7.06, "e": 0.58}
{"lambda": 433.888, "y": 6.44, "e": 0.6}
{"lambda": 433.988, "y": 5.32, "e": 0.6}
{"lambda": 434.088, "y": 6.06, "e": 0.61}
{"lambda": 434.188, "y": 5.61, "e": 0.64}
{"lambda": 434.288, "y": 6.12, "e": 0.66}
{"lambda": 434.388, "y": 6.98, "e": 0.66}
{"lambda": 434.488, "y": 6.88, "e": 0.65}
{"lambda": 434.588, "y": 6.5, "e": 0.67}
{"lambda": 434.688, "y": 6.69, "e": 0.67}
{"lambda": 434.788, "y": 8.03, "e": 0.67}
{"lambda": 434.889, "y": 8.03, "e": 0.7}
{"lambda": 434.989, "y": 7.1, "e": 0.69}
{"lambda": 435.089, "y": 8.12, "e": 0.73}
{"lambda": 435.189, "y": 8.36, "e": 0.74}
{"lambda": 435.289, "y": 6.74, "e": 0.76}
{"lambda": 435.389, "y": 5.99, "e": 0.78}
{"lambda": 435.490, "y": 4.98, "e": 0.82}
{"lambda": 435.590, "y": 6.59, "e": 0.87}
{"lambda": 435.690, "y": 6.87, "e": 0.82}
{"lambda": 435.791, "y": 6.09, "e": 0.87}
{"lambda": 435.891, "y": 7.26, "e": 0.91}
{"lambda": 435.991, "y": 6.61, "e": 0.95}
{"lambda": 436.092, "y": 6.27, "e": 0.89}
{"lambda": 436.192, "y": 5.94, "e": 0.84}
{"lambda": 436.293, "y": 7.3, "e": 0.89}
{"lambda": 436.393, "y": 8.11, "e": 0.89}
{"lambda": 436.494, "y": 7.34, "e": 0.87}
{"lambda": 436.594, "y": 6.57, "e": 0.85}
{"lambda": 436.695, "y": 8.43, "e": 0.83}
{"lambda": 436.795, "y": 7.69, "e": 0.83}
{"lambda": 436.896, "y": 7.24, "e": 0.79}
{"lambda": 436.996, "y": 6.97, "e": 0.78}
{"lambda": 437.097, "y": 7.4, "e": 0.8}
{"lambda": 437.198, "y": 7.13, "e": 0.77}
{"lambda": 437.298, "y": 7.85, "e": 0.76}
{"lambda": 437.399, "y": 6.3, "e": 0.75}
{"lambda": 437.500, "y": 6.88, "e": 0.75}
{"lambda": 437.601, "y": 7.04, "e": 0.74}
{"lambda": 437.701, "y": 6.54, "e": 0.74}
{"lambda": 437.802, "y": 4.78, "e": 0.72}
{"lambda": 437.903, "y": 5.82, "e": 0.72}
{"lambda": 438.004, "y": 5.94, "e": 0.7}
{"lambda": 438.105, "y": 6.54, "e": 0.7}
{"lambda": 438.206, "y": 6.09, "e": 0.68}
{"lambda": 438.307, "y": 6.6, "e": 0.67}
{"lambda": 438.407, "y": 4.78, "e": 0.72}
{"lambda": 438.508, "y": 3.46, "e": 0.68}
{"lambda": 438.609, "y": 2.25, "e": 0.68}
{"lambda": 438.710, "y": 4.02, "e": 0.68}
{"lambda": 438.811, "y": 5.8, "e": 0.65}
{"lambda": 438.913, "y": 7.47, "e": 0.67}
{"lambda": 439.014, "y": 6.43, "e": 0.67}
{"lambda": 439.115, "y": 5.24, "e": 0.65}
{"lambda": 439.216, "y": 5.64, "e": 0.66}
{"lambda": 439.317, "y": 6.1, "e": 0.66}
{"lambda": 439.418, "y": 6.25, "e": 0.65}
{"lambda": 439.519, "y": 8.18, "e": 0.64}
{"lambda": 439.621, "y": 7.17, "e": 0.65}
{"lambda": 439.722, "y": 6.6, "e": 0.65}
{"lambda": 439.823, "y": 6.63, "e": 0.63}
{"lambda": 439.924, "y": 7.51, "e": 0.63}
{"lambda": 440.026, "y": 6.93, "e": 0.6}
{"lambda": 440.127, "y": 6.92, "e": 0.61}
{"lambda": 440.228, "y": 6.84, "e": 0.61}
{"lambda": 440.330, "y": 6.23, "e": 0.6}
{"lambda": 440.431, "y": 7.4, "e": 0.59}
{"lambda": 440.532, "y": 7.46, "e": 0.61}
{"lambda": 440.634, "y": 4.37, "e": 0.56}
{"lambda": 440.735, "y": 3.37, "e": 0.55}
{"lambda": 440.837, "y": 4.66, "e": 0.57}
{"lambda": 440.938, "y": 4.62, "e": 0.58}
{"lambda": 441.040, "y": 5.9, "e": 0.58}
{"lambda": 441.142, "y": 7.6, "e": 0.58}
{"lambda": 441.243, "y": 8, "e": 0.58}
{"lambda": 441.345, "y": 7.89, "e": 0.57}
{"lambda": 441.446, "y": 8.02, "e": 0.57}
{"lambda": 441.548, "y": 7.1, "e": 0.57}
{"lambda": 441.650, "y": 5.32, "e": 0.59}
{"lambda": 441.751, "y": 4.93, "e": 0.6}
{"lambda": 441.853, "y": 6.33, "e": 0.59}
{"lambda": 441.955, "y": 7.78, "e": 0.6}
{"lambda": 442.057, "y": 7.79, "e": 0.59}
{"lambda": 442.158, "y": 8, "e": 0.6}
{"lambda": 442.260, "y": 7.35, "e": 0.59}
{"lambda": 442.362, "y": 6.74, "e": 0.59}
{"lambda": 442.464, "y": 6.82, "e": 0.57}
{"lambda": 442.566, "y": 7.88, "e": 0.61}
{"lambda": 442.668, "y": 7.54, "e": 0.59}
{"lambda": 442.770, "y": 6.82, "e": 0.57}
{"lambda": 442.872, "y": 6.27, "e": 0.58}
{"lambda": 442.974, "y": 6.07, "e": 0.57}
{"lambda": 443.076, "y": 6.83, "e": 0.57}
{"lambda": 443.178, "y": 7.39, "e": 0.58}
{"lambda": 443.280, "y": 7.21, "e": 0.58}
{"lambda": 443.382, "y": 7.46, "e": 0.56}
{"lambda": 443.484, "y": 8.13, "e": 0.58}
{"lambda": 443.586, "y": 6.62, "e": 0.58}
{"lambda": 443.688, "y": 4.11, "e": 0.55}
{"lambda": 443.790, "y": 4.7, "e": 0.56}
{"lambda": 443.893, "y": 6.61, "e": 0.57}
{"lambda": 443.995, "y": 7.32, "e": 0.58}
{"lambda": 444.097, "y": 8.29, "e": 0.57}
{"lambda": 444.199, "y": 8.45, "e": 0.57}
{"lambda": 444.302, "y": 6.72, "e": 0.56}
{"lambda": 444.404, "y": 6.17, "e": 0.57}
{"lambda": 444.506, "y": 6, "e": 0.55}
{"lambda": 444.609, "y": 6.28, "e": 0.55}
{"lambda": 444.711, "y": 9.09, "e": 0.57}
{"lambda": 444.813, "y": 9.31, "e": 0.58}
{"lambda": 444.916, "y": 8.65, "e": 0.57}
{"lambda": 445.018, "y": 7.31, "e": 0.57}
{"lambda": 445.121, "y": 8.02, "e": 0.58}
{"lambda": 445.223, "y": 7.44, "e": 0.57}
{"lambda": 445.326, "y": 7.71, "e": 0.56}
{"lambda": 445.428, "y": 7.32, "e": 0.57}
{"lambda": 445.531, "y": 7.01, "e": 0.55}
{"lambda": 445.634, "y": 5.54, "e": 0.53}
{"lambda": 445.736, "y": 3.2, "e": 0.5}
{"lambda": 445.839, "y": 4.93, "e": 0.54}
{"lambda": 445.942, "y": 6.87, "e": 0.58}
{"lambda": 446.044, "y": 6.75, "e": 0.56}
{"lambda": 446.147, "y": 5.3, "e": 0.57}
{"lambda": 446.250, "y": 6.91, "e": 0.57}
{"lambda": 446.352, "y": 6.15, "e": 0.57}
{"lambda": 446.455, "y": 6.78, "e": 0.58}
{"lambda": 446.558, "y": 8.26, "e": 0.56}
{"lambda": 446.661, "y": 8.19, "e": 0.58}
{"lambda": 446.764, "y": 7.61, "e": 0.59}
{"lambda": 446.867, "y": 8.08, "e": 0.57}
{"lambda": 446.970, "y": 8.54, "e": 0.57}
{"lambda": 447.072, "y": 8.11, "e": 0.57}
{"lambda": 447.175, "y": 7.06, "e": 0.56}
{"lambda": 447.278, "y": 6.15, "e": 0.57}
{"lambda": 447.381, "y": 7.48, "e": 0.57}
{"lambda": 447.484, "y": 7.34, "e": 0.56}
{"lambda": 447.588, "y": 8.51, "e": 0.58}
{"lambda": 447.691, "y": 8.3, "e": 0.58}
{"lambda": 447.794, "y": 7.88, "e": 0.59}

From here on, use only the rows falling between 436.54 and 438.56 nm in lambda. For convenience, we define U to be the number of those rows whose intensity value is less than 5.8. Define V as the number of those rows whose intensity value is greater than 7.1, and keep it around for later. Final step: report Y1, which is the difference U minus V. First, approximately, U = 3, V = 6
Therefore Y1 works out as -3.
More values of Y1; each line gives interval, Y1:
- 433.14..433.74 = -3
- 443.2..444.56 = -4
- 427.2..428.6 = 13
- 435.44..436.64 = -3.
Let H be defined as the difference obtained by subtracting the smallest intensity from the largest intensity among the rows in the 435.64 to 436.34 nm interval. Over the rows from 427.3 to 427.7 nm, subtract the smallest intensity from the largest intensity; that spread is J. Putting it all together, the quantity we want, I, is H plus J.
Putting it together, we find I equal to 2.6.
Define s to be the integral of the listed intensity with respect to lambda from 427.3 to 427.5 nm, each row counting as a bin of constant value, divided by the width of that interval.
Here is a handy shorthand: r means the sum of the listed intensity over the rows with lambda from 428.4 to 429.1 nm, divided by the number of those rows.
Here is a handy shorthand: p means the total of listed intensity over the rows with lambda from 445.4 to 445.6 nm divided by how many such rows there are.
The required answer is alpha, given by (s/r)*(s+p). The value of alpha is 4.5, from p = 7.2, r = 5.2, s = 2.5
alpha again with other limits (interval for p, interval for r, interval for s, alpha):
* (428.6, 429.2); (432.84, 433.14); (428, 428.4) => 10.8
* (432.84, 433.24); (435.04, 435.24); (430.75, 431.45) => 5.0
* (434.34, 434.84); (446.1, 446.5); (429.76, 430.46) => 7.3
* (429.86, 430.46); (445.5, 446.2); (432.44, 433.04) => 6.9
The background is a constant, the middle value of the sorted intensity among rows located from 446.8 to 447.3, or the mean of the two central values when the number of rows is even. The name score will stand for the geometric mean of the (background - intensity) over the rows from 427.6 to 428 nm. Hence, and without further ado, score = 4.0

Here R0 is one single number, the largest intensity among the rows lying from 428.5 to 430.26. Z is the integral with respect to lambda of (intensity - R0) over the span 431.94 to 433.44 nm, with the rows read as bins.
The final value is -0.3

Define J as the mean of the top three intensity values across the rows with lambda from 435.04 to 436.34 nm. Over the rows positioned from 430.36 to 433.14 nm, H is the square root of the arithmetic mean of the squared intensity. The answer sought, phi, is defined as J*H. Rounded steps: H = 5.4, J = 7.93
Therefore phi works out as 43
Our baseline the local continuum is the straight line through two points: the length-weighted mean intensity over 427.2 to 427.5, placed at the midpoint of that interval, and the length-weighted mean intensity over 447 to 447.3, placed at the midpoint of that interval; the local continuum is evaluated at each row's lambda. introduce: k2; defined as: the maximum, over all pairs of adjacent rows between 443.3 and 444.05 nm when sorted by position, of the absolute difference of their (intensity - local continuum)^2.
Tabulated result 6.2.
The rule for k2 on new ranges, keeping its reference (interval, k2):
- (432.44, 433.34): 6.3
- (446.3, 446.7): 1.0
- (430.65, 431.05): 0.4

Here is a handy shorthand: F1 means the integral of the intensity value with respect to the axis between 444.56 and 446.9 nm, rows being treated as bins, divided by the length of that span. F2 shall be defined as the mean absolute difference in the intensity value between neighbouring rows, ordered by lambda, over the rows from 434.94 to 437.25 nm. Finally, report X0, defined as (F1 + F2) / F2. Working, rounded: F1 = 7.1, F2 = 0.80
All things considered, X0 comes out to 10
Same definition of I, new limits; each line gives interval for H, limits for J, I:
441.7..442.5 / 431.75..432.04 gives 4.5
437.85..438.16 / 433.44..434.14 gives 3.1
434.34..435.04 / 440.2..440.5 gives 2.7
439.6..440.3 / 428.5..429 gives 1.8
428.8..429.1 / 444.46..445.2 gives 3.5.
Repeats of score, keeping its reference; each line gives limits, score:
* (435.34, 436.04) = 1.6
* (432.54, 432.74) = 3.3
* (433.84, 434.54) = 1.8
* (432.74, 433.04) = 3.9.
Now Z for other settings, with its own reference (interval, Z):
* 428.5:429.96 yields -1.9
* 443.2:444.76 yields 1.2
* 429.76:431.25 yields -3.1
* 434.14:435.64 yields 1.1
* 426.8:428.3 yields -2.2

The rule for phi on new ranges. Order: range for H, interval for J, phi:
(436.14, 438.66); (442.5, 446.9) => 59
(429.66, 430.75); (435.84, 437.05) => 35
